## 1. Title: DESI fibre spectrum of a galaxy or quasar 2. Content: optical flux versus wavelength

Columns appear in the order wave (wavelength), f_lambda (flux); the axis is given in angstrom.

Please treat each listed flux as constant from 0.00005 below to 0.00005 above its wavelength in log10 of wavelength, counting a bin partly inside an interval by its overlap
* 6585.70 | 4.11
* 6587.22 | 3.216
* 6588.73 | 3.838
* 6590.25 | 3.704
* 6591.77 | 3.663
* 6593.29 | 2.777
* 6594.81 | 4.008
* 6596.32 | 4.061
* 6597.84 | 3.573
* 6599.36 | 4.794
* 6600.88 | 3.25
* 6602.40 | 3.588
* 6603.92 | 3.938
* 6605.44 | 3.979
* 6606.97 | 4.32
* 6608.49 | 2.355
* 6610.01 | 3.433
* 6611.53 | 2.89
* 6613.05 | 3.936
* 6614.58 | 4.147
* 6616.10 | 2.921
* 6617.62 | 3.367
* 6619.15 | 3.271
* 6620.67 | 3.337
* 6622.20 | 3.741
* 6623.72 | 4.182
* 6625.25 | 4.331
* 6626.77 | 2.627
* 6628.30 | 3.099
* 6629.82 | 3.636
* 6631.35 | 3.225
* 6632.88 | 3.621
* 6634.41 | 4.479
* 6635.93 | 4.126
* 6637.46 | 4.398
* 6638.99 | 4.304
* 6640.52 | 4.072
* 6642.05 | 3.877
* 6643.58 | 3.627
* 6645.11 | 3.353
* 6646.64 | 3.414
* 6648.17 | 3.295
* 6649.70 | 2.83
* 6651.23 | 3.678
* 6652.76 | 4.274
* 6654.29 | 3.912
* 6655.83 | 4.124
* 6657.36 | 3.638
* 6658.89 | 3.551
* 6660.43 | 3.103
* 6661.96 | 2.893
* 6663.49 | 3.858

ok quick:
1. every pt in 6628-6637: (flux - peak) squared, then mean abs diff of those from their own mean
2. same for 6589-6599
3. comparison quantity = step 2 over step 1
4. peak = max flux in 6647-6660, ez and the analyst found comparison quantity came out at 1.22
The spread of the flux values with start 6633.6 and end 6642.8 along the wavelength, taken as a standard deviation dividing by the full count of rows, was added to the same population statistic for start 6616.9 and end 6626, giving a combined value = 0.6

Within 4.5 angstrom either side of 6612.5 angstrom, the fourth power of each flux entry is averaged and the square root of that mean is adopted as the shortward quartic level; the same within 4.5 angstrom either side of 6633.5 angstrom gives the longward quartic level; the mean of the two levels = 13.9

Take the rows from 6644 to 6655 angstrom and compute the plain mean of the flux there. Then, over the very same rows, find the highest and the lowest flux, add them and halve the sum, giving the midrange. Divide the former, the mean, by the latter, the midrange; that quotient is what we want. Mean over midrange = 1.00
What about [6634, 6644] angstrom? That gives 1.02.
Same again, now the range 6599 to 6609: 1.05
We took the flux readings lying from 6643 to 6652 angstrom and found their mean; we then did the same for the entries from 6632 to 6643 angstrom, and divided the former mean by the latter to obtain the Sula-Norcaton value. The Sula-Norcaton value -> 0.82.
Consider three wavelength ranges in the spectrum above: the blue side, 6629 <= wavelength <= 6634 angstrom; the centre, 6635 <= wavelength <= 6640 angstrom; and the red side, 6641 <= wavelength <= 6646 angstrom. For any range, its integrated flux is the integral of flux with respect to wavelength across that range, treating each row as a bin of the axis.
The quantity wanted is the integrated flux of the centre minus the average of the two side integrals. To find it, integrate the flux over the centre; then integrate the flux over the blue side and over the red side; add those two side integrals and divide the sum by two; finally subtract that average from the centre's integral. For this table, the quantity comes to 3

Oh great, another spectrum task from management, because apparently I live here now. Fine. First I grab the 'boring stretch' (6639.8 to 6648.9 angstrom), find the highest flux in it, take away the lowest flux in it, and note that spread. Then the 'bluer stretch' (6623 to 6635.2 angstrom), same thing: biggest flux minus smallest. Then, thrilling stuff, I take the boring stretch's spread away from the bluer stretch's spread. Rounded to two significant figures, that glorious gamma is 1.1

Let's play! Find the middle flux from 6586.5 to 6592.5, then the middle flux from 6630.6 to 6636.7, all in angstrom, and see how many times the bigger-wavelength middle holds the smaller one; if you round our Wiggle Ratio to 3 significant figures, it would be 1.05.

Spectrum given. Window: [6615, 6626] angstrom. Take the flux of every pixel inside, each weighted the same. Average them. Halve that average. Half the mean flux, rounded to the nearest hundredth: 1.80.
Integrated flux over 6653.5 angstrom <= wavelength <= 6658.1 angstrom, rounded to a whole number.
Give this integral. 18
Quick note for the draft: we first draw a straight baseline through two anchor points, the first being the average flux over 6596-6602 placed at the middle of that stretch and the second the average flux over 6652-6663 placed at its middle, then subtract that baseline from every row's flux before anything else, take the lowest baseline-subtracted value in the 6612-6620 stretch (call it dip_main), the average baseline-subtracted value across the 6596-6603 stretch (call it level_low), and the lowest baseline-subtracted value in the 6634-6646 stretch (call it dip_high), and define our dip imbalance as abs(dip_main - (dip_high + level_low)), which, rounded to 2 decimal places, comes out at 0.51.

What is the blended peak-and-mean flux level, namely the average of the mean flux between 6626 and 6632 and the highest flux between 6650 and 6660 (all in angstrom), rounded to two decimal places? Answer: 3.71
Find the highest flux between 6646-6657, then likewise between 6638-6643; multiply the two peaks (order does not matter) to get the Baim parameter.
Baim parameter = 18.4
